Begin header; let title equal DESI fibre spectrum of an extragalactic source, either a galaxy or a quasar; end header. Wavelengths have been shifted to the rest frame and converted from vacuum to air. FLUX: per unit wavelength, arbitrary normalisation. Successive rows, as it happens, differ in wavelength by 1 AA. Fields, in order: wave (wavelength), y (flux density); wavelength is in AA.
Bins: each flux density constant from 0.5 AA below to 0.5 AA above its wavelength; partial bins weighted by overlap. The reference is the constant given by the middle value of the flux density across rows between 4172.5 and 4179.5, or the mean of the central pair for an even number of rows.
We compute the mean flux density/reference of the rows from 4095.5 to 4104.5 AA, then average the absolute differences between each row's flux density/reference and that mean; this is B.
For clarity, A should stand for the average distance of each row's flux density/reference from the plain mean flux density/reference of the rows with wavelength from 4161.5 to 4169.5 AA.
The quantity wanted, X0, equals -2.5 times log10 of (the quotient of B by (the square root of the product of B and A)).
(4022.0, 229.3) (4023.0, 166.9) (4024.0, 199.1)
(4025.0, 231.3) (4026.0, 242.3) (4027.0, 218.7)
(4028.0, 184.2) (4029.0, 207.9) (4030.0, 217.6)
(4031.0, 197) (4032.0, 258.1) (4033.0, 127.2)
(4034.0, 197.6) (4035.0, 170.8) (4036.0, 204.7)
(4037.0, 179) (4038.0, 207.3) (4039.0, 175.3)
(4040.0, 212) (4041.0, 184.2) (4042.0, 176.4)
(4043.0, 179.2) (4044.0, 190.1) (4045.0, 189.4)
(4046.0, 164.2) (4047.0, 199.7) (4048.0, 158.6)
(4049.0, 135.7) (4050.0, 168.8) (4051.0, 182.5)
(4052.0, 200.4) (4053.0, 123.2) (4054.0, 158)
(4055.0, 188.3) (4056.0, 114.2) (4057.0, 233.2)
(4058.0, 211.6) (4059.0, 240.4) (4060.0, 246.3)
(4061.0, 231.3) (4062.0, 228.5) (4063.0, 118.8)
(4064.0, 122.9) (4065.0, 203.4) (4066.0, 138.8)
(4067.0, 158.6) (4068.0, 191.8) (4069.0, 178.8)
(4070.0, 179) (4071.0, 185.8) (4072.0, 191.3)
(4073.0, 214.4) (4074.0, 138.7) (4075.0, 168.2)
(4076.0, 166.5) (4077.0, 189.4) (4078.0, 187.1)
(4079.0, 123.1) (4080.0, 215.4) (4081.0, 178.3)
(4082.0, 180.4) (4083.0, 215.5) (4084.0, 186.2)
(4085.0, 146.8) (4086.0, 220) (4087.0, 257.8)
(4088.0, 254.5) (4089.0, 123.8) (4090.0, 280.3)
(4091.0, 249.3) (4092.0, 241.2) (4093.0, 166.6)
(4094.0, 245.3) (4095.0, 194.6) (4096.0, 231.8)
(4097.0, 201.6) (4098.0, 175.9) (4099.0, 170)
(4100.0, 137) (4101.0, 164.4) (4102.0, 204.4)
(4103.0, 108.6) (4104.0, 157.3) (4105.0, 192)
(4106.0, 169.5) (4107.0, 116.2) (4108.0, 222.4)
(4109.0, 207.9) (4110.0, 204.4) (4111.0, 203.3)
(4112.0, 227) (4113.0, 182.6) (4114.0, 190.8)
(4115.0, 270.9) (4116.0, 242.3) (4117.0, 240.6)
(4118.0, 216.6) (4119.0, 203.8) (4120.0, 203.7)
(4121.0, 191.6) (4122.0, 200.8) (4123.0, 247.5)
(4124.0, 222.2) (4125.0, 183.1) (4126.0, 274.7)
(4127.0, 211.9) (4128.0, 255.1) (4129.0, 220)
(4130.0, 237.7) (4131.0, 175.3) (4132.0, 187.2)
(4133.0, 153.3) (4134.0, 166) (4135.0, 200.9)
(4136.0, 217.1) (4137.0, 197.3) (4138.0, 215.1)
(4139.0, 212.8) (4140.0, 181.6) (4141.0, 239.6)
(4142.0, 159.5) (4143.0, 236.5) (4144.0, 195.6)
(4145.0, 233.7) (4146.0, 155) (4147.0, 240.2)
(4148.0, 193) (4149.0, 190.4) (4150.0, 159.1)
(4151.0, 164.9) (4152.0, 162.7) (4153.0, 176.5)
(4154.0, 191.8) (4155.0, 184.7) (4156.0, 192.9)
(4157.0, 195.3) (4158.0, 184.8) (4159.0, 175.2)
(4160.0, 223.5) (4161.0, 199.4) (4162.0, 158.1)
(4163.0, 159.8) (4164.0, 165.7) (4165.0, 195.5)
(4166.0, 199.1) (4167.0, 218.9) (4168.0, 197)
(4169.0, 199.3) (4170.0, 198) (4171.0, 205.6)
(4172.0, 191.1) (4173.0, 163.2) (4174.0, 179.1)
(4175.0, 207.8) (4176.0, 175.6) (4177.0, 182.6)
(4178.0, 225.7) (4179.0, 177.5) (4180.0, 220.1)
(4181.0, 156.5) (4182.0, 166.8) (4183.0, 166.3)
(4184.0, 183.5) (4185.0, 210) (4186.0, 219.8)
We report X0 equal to -0.2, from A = 0.107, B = 0.15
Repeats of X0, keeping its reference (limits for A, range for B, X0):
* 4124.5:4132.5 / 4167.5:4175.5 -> 0.5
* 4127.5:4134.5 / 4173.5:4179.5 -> 0.4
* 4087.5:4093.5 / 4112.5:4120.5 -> 0.4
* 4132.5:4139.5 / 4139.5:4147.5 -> -0.3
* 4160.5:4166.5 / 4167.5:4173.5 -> 0.3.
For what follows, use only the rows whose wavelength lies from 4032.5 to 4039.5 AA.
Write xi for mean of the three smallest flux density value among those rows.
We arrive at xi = 158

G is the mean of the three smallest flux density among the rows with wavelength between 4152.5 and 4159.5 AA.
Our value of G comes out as 179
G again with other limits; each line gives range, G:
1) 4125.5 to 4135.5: 165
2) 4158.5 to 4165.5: 161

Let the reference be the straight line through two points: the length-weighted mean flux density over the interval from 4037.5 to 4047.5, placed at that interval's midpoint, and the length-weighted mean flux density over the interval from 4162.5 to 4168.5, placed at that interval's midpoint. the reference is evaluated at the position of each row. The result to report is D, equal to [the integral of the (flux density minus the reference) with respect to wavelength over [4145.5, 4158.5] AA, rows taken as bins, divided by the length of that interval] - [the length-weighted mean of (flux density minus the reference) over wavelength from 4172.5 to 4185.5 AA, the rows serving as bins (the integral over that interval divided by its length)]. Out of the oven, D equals -1.5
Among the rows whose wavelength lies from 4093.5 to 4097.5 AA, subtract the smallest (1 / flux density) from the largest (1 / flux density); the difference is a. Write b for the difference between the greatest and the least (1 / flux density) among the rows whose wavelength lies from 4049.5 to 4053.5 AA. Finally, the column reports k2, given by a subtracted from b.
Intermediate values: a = 0.0011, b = 0.003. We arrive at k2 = 0.0021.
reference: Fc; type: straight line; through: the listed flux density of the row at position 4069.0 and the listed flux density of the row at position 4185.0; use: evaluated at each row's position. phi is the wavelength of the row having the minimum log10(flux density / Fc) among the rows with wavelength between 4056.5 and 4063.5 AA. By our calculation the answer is 4063.0 AA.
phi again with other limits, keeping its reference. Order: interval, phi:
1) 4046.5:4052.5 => 4049.0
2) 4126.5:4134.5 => 4133.0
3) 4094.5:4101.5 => 4100.0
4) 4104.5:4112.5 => 4107.0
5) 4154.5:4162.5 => 4162.0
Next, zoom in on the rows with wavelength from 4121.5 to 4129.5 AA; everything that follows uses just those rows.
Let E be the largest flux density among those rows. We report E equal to 274.7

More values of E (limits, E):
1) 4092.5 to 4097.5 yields 245.3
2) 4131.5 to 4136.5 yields 217.1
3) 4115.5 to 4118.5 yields 242.3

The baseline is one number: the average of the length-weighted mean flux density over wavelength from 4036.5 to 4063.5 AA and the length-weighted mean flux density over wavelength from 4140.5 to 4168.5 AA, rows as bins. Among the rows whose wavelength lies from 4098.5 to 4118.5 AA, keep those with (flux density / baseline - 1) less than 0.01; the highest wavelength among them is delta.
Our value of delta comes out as 4113.0 AA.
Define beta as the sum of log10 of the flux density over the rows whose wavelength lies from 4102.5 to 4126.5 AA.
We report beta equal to 55.2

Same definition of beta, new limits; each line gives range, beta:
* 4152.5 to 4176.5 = 54.6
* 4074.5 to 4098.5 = 55.0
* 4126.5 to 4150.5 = 55.2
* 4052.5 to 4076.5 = 53.9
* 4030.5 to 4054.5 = 54.0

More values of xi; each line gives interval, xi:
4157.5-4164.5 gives 161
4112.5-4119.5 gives 192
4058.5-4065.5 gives 148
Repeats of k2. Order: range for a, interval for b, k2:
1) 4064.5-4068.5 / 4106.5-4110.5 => 0.0018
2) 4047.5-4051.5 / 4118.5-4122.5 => -0.0016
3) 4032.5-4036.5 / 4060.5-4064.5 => 0.0011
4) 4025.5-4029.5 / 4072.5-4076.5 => 0.0012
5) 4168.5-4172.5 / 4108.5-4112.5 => 0.0001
